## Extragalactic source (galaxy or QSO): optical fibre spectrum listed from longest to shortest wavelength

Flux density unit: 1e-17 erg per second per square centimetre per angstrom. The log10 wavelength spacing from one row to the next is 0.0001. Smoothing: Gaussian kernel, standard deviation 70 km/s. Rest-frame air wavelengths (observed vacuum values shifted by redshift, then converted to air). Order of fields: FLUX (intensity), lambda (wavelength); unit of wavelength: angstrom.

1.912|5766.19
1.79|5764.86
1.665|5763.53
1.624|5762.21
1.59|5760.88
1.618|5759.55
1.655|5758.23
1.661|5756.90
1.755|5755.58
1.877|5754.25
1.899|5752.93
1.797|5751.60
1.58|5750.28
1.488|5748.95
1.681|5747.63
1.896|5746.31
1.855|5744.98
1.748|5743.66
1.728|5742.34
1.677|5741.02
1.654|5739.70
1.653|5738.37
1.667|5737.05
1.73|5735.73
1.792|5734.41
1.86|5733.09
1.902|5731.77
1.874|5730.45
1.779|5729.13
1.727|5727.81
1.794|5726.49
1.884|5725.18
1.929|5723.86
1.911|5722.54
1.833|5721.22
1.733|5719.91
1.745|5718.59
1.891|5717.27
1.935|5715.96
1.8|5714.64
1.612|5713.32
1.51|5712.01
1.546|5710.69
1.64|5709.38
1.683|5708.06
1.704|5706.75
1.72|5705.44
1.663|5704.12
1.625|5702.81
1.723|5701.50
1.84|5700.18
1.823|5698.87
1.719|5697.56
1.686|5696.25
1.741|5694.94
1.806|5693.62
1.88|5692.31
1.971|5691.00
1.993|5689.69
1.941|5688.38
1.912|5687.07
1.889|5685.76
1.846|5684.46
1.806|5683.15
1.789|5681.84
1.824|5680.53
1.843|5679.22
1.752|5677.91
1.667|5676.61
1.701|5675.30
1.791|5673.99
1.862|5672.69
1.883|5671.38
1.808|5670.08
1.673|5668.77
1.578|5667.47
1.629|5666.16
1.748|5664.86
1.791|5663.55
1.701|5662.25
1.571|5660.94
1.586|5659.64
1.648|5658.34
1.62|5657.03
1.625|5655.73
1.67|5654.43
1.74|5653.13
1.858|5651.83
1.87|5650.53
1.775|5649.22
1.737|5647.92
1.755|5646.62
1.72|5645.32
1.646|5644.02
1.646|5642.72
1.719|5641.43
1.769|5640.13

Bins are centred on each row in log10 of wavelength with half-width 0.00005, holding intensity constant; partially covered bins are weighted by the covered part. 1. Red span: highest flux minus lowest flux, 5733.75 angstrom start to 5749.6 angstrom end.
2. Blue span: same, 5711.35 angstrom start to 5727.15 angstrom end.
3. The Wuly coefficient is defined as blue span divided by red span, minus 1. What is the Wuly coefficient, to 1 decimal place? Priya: 0.0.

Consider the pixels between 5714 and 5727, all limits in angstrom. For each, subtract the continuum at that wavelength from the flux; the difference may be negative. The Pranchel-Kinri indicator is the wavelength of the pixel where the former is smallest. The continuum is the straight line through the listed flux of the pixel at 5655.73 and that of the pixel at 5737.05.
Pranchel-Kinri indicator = 5719.91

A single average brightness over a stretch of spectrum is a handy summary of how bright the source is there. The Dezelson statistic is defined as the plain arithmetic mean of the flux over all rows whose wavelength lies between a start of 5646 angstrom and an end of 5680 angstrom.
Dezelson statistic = 1.726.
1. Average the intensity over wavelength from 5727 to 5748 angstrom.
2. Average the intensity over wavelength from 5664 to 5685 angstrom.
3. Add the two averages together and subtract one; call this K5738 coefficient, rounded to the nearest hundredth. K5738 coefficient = 2.53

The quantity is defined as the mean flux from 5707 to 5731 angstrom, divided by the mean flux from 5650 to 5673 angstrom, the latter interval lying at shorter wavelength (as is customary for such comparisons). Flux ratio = 1.03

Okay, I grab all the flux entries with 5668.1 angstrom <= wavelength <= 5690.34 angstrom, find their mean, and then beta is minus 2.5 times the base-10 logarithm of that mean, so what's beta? -0.652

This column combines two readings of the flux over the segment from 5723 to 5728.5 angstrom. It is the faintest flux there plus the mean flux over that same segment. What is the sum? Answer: 3.56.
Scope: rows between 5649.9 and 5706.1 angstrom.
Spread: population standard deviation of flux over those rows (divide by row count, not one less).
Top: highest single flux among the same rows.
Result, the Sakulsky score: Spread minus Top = -1.88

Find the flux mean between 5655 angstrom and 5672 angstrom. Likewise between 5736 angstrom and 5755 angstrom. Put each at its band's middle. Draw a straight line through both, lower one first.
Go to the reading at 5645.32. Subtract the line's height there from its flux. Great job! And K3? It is 0.049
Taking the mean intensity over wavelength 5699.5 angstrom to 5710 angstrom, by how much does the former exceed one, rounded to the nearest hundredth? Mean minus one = 0.70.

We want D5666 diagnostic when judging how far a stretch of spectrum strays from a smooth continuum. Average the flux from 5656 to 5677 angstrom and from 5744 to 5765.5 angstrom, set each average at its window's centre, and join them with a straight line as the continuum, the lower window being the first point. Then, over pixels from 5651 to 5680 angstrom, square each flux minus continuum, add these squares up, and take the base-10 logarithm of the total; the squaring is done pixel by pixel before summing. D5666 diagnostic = -0.69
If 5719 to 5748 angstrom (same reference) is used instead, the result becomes -0.52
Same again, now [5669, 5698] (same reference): -0.32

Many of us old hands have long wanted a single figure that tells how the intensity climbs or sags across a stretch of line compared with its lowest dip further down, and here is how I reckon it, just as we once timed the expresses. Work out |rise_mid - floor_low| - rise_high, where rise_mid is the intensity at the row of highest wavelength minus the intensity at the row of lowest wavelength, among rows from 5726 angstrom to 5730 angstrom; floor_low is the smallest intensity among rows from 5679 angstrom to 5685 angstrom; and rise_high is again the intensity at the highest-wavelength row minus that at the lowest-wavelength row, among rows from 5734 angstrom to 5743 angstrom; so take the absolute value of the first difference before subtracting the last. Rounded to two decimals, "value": 1.87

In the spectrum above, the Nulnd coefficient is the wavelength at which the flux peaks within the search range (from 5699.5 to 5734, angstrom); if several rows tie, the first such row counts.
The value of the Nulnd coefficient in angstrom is 5715.96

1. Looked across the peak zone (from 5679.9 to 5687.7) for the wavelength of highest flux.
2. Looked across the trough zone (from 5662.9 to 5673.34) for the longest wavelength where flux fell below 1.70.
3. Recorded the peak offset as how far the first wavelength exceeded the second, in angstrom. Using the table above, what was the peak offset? 18.3 angstrom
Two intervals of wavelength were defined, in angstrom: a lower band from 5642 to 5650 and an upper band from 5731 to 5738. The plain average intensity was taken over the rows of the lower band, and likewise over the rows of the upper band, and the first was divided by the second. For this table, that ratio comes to 0.96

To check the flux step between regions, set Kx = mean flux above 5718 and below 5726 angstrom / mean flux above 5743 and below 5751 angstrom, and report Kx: 1.077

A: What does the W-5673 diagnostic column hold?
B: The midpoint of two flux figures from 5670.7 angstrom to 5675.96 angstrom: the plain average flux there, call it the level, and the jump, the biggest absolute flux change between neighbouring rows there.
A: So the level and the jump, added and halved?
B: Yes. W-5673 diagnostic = 0.950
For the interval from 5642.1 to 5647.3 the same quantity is 0.883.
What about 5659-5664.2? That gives 0.896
